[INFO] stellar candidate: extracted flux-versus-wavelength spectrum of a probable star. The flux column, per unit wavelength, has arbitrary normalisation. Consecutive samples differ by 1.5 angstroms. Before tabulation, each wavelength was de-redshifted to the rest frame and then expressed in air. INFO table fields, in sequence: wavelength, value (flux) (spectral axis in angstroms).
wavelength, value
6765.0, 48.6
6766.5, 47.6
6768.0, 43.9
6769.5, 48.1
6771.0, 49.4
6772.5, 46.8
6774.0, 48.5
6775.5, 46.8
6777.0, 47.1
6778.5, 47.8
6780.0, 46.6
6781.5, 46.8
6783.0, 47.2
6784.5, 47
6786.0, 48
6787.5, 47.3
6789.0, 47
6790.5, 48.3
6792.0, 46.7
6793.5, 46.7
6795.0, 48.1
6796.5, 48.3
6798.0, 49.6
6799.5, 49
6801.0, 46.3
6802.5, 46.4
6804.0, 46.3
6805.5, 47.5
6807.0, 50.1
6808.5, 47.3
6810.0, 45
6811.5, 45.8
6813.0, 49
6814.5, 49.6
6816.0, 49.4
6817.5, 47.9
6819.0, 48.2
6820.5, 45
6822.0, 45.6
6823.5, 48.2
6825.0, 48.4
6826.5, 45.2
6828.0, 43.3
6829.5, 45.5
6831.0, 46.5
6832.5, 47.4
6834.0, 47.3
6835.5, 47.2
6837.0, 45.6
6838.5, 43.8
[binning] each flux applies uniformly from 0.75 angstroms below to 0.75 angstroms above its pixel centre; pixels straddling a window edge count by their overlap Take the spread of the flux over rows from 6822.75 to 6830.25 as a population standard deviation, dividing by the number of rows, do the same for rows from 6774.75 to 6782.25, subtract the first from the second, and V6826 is -1.5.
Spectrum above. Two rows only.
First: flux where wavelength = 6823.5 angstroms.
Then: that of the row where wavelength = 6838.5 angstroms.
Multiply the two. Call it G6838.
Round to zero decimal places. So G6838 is 2111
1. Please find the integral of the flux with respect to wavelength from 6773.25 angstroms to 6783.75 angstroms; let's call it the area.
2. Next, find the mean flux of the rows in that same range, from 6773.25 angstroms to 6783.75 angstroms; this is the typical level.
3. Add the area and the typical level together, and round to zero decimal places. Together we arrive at 543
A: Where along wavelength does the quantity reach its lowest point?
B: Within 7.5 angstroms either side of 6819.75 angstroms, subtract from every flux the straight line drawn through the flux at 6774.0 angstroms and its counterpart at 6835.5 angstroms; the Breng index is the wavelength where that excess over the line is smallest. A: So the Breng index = 6820.5 angstroms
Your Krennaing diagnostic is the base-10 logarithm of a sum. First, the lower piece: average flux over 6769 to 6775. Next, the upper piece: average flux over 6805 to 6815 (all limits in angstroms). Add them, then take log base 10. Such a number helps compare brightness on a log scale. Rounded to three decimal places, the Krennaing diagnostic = 1.982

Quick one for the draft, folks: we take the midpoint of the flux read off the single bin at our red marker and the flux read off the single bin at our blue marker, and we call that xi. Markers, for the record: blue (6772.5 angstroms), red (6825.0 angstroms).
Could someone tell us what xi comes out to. 47.6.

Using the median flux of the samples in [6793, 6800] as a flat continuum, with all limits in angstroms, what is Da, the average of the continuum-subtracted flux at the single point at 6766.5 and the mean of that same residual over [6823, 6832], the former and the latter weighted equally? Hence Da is -1.4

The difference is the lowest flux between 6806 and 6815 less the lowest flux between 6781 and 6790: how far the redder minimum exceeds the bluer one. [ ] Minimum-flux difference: -1.8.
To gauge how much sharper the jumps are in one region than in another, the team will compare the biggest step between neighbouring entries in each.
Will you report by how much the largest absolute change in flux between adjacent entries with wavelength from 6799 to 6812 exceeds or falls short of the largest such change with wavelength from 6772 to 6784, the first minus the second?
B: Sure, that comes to 1.1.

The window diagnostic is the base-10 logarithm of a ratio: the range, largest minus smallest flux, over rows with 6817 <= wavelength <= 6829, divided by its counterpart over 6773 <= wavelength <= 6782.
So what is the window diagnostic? 0.4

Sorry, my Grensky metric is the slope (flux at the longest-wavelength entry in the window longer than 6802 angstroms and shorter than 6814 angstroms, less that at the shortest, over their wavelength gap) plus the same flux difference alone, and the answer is 2.8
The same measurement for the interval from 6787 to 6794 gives -0.7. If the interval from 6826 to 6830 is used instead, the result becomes 0.4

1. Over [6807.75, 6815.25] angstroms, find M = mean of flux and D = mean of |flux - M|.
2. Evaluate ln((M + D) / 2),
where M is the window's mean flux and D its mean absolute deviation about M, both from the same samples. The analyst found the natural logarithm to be 3.20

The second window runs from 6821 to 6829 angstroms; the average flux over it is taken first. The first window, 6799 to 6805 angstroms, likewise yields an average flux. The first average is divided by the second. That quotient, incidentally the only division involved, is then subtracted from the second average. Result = 45.1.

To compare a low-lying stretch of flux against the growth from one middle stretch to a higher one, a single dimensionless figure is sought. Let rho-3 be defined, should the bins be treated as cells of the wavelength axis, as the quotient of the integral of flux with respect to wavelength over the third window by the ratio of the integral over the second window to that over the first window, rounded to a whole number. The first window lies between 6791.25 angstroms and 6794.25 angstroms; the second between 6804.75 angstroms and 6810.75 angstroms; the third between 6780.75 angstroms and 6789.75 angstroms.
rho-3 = 209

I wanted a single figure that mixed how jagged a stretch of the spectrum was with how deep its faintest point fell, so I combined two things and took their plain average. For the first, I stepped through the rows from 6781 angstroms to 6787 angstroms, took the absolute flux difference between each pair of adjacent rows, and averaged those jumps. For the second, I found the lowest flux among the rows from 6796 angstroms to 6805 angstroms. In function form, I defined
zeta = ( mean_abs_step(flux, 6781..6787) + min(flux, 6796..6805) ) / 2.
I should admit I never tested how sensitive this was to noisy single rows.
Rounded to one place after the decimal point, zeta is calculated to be 23.4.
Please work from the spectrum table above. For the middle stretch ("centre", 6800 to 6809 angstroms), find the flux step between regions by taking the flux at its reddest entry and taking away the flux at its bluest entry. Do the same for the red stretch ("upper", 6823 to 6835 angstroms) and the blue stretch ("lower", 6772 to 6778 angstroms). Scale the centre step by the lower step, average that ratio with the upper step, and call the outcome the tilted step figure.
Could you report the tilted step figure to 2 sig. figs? 1.2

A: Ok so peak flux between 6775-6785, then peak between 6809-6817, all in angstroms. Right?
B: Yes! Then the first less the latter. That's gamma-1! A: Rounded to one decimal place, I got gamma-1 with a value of -1.8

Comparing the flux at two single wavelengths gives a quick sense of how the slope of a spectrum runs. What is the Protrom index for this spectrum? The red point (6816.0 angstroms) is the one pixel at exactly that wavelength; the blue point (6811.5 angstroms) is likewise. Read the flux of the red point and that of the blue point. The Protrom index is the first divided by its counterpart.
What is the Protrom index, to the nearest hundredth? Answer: 1.08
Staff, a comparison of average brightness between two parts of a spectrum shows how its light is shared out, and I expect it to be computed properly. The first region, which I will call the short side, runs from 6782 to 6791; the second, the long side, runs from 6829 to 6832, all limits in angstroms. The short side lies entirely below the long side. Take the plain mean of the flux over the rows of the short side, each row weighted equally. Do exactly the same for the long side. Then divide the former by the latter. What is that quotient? 1.03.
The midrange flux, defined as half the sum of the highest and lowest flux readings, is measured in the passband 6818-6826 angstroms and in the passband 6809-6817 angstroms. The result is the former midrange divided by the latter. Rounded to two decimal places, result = 0.99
